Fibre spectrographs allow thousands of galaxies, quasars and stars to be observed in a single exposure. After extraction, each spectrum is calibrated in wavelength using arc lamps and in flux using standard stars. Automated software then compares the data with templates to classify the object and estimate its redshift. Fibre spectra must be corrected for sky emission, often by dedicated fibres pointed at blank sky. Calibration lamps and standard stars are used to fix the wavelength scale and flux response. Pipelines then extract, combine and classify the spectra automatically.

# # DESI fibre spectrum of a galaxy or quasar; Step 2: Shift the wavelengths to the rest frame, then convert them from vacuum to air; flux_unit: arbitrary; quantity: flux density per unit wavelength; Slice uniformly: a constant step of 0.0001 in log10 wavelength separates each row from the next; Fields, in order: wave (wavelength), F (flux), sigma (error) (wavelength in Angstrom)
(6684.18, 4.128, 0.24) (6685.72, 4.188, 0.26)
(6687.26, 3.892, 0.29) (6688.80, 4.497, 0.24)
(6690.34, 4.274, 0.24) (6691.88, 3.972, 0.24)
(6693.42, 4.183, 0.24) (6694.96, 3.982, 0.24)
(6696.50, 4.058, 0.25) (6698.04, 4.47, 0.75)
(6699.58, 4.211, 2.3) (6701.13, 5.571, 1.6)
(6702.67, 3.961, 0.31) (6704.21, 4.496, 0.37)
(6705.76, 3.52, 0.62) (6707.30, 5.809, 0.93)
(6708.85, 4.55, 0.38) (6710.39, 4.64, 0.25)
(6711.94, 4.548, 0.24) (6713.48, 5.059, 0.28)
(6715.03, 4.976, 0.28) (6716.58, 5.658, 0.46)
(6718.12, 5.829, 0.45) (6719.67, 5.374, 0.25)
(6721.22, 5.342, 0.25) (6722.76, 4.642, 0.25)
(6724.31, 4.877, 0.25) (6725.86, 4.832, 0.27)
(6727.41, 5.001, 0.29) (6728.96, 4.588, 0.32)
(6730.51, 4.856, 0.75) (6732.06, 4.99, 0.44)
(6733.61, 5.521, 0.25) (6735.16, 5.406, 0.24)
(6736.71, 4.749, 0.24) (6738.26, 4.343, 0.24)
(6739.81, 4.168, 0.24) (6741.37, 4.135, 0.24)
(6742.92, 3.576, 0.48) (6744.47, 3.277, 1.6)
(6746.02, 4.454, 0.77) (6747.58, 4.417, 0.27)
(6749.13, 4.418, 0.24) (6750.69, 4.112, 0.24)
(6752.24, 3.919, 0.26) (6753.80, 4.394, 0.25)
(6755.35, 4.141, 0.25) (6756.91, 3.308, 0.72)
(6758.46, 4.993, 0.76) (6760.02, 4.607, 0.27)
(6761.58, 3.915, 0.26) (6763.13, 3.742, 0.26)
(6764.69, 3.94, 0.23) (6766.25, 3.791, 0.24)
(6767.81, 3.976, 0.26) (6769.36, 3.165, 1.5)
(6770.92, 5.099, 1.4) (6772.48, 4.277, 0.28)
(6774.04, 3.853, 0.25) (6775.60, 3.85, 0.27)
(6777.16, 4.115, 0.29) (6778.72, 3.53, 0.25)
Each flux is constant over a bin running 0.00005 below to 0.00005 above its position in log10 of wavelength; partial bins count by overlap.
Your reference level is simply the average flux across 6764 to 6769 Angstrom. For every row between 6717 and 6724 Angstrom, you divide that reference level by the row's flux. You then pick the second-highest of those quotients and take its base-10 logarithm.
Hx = -0.14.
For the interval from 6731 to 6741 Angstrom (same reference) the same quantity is -0.05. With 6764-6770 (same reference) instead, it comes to 0.01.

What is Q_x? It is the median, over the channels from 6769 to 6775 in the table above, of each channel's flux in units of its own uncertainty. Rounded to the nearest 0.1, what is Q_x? 9.5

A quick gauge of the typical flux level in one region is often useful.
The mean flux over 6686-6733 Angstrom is 4.69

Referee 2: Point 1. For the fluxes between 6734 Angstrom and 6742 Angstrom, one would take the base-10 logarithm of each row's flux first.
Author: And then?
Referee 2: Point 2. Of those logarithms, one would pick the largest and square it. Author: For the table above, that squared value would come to 0.54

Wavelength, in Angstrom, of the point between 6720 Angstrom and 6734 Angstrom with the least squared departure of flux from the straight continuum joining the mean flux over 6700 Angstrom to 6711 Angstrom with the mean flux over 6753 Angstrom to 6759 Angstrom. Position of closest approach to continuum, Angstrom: 6722.76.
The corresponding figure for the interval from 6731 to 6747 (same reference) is 6738.26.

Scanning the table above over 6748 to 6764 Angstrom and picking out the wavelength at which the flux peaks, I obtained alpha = 6758.46 Angstrom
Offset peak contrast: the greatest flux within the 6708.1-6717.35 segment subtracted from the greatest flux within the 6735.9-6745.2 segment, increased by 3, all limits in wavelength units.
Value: 2.1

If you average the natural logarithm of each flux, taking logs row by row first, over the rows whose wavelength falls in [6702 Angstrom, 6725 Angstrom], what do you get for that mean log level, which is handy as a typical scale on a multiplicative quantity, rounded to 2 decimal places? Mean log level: 1.58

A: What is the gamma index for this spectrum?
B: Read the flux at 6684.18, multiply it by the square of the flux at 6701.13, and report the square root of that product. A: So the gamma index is 11.3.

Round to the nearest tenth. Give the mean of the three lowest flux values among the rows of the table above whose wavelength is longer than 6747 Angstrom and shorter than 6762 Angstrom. 3.7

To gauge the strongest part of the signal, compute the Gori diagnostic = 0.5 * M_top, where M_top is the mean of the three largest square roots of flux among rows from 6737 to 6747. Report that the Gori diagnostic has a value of 1.04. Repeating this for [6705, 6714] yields 1.14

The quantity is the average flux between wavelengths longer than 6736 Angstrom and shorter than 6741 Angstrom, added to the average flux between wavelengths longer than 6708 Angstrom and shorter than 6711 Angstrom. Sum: 9.01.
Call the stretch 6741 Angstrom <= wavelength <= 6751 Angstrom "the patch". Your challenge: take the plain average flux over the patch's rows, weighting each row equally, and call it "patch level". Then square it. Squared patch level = 16.4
